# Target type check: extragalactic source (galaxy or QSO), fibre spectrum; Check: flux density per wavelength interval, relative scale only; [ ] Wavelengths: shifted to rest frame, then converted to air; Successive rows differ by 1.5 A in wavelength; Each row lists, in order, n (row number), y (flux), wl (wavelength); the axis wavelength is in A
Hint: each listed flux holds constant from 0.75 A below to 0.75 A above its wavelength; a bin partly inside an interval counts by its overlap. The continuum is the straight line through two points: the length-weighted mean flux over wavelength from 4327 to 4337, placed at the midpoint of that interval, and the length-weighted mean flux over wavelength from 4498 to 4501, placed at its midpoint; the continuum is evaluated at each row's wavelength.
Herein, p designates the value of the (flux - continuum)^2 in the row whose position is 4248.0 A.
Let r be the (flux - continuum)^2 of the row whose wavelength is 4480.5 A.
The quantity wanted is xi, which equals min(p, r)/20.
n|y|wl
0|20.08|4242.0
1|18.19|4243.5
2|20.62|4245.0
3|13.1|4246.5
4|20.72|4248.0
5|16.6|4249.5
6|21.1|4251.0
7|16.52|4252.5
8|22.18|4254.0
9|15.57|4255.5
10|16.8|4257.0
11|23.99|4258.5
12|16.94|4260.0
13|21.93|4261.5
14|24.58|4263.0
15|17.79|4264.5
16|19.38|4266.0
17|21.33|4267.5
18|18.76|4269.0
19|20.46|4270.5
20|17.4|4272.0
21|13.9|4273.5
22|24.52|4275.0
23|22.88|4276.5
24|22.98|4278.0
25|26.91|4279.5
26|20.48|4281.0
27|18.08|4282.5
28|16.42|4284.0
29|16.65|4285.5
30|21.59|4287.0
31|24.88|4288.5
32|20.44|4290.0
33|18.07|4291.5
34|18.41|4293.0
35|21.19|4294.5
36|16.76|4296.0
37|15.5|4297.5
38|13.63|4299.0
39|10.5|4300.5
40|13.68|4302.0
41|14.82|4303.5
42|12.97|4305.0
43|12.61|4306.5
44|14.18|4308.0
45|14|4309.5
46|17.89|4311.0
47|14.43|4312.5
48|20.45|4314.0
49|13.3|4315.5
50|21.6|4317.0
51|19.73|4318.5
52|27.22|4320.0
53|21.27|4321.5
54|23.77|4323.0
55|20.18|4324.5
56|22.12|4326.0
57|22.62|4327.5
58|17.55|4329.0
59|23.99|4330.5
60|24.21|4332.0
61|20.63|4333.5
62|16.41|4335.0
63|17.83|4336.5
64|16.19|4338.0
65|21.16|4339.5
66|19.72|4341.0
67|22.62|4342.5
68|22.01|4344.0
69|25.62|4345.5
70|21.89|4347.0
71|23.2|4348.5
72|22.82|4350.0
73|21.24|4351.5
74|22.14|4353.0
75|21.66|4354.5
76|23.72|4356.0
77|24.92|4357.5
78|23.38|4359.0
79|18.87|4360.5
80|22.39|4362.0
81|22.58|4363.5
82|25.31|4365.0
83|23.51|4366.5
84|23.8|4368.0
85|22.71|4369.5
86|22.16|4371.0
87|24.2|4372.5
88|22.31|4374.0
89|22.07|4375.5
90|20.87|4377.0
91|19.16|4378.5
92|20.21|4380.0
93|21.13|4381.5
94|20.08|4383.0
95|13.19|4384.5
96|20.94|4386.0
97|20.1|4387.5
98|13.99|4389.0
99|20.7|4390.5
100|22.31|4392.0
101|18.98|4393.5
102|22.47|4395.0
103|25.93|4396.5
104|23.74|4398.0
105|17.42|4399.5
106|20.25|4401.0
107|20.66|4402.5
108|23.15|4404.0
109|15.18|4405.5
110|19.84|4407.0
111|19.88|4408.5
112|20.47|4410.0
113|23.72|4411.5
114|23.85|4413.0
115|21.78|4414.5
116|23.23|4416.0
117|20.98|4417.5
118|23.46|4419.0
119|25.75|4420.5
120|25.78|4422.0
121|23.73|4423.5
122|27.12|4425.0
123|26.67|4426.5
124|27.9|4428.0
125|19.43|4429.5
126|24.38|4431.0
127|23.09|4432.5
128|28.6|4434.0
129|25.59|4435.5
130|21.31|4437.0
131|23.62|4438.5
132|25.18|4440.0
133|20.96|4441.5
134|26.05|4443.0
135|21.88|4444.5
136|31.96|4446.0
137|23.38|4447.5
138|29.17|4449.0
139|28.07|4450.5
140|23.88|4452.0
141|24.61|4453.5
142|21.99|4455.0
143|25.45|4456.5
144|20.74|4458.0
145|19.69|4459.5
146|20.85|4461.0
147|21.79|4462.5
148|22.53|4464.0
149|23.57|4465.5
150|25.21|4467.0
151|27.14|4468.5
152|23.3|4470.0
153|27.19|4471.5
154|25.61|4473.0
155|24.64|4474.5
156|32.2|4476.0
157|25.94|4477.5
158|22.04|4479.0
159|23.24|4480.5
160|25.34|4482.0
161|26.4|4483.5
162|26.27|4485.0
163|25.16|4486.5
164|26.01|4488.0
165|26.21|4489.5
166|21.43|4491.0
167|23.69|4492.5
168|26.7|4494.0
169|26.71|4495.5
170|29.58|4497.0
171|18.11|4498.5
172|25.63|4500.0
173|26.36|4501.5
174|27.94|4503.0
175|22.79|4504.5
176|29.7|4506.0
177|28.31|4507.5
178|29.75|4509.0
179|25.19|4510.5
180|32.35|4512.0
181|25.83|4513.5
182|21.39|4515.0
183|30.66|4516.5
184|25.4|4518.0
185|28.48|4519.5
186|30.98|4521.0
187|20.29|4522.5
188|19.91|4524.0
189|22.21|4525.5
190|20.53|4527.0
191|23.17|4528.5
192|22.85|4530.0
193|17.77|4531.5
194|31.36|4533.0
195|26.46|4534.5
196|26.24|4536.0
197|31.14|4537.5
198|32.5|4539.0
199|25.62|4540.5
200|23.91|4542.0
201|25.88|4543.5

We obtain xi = 0.04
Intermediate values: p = 2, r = 0.8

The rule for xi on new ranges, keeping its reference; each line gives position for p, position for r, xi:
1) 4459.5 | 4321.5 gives 0.04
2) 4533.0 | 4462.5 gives 0.00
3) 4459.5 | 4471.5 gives 0.28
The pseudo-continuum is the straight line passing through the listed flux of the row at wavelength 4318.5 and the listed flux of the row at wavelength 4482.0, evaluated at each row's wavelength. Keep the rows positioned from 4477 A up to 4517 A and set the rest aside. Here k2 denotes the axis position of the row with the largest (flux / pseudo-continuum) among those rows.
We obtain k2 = 4512.0 A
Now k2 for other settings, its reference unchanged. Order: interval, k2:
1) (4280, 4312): 4288.5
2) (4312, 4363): 4320.0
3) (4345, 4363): 4345.5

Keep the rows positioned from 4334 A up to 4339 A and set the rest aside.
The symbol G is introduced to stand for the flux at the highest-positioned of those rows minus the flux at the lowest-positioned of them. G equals -0.2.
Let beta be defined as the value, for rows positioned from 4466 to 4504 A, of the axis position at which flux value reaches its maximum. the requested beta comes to 4476.0 A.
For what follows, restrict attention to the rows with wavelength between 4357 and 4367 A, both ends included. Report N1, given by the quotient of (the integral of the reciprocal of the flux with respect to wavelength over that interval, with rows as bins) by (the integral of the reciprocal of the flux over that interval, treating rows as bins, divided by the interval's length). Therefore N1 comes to 10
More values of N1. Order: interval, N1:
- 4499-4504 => 5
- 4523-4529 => 6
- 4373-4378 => 5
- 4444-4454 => 10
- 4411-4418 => 7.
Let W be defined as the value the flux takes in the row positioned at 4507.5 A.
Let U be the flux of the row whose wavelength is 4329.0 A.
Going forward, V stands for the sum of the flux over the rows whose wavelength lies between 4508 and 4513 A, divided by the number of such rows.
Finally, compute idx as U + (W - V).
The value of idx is 16.8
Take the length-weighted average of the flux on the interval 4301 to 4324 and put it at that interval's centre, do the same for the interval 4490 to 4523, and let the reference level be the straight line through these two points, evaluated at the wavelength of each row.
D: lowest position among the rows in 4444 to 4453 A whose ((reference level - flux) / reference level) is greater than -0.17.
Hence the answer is 4444.5 A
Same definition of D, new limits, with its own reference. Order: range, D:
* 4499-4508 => 4500.0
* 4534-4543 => 4534.5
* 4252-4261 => 4252.5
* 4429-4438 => 4429.5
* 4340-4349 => 4341.0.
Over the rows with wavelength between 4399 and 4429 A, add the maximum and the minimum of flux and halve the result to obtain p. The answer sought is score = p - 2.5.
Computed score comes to 19.0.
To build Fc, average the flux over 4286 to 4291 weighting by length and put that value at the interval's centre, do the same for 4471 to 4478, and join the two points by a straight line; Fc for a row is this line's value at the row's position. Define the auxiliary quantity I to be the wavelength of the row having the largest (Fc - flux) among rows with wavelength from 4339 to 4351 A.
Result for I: 4341.0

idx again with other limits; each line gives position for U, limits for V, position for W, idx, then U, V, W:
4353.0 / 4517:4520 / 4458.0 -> 15.9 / 22.14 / 26.9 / 20.74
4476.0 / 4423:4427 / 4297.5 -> 21.9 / 32.2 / 25.8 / 15.5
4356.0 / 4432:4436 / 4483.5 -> 24.4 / 23.72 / 25.8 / 26.4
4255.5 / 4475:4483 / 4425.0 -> 16.9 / 15.57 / 25.8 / 27.12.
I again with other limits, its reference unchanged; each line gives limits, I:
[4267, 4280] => 4273.5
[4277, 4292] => 4284.0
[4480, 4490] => 4480.5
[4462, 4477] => 4462.5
